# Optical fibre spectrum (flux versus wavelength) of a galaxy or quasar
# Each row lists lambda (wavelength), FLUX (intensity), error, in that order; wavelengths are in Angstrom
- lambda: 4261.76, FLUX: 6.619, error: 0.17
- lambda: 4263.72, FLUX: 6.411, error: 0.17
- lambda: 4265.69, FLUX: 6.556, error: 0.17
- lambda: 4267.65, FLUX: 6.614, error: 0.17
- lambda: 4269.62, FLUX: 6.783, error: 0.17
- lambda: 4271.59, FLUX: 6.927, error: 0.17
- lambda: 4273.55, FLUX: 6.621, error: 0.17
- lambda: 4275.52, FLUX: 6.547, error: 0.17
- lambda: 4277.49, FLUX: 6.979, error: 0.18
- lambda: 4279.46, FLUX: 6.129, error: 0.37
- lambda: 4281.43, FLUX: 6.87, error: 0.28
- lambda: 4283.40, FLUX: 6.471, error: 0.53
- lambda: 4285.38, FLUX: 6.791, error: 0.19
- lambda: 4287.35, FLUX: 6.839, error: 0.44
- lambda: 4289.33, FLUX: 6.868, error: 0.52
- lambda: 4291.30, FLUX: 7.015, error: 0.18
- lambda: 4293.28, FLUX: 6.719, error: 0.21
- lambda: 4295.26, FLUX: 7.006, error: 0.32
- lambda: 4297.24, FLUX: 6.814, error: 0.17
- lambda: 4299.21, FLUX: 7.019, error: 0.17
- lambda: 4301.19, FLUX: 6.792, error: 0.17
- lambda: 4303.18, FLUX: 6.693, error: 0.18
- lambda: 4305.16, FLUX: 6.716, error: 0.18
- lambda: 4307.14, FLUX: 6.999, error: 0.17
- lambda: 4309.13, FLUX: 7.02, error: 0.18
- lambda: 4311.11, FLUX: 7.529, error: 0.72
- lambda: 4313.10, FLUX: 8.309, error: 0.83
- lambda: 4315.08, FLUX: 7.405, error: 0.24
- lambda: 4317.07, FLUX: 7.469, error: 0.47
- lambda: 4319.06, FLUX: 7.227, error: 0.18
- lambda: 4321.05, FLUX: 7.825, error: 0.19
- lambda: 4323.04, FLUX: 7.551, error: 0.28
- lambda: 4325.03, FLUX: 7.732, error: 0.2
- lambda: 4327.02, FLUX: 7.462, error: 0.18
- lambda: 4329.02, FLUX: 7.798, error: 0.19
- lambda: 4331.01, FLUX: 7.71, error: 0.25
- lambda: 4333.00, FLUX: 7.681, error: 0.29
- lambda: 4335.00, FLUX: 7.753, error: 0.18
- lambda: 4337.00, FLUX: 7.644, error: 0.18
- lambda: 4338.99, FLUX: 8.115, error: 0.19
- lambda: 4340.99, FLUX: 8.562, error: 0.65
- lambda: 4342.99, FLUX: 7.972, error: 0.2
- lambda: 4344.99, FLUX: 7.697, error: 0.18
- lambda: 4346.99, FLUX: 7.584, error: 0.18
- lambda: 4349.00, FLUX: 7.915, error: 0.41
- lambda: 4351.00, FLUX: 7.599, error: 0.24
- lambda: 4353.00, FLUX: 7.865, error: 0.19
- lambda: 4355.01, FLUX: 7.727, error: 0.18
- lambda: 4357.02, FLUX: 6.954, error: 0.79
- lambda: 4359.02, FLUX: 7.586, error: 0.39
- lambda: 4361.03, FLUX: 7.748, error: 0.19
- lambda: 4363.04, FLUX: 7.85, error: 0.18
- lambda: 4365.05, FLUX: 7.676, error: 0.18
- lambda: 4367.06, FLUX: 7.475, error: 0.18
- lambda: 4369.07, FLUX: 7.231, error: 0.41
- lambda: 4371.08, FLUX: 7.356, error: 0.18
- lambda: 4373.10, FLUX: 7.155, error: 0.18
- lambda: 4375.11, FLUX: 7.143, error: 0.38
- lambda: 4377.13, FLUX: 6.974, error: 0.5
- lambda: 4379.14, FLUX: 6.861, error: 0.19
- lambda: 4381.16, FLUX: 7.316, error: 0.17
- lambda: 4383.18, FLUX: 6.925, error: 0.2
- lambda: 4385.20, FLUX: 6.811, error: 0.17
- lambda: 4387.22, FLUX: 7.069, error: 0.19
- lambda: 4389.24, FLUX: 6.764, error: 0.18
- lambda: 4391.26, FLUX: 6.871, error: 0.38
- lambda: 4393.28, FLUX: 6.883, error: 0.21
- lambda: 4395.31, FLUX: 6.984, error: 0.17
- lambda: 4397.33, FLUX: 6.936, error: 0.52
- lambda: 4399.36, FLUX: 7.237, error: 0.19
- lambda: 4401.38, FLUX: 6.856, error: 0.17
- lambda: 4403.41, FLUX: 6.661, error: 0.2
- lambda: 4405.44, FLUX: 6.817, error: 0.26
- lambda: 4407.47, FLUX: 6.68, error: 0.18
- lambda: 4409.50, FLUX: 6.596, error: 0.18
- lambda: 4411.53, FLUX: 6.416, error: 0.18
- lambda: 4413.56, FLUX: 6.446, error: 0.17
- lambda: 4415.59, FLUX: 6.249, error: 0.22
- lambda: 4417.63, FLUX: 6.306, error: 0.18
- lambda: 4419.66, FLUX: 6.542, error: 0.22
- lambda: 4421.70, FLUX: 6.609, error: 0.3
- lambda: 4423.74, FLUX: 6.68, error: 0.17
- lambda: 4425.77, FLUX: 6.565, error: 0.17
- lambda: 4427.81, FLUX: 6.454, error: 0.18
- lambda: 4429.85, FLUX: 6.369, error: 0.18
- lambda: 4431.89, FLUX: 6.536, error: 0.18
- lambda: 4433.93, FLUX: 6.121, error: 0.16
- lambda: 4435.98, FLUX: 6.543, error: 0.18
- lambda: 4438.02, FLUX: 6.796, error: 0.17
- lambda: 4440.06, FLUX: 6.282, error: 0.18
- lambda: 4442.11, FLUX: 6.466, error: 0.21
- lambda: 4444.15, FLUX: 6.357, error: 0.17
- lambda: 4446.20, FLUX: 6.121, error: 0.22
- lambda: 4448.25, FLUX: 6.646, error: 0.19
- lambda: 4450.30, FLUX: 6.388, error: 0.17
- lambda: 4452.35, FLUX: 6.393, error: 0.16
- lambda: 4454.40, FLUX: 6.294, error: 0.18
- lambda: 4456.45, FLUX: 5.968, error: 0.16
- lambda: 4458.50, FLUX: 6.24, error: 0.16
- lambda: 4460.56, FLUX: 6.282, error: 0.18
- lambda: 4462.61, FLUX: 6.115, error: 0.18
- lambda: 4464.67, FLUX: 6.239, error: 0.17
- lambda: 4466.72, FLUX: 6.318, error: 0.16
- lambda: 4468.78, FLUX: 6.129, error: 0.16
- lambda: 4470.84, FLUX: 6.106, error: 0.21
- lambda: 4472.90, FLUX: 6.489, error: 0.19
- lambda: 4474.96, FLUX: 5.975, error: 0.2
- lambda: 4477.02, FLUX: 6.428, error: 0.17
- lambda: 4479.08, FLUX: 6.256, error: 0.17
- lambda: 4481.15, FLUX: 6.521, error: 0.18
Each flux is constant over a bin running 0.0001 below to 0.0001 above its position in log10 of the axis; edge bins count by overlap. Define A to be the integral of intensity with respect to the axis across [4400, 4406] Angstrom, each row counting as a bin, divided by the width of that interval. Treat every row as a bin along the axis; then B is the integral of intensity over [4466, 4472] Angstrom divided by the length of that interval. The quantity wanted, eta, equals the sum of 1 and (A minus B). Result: 1.63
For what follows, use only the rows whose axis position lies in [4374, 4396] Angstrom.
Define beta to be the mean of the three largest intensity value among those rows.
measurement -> 7.2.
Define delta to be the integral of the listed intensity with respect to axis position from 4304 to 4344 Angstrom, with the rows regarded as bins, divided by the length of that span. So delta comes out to 7.6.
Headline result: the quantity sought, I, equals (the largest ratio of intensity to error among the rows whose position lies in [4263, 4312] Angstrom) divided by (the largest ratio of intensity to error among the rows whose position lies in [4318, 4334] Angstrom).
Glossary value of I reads 1.00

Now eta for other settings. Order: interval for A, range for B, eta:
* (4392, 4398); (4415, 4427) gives 1.43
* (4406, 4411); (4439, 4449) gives 1.26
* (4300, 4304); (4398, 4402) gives 0.68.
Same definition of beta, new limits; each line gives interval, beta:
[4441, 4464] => 6.5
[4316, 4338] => 7.8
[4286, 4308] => 7.0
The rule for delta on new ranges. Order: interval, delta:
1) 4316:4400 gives 7.4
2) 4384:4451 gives 6.6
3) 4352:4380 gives 7.4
